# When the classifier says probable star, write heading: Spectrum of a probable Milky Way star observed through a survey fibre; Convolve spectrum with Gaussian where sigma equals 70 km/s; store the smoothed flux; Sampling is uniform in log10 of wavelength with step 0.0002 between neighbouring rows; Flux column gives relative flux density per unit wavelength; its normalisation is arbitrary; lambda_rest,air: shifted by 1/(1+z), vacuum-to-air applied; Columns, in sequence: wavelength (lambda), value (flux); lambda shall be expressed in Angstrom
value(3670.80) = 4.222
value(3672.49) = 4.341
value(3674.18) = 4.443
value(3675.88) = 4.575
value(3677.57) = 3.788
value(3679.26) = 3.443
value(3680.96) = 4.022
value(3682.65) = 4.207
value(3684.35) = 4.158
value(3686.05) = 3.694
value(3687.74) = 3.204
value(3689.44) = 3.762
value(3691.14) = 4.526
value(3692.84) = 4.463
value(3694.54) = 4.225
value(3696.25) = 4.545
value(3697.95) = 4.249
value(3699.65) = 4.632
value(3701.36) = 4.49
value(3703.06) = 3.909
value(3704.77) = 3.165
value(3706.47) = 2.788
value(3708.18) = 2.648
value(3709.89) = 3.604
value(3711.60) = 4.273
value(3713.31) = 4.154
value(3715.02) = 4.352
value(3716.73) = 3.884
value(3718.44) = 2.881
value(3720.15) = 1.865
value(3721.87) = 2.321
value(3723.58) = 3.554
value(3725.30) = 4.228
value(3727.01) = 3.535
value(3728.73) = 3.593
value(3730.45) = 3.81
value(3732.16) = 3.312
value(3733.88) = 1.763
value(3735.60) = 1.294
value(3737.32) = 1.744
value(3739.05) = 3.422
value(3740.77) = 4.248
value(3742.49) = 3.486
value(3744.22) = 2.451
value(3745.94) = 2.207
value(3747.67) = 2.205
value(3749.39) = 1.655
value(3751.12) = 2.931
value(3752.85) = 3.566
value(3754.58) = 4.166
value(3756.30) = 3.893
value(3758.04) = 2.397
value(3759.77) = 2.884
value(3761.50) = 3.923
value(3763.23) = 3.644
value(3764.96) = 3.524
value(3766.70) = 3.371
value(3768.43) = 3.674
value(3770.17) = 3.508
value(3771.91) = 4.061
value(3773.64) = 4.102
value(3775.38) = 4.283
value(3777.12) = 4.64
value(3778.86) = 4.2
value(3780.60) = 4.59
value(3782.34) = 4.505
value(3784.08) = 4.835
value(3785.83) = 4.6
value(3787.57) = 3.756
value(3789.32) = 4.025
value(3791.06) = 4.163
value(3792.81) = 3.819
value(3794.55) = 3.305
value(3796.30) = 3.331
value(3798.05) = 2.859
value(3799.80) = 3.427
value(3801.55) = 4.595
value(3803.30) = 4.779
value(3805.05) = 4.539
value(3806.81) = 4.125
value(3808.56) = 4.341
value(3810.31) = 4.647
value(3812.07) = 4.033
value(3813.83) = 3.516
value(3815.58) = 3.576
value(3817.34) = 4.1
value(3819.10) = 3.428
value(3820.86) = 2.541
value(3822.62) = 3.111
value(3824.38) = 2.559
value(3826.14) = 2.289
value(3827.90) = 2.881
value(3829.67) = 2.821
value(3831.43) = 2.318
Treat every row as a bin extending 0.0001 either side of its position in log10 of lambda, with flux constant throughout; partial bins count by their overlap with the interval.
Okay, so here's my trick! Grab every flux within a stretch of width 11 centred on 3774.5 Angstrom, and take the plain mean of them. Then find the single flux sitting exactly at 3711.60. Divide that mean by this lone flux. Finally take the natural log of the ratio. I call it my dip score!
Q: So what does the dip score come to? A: -0.03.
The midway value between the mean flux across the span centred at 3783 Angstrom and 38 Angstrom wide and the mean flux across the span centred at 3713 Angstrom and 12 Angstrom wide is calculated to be 3.82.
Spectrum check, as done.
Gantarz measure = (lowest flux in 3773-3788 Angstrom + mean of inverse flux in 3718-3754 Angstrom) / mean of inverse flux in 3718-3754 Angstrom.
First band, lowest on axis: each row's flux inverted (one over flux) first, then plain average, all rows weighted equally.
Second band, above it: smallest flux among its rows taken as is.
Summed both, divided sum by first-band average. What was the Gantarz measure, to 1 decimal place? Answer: 10.6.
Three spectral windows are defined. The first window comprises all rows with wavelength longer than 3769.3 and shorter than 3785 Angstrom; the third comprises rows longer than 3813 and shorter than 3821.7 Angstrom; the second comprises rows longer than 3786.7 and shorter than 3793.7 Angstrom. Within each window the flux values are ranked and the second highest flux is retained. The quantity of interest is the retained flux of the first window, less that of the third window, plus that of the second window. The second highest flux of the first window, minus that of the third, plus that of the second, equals 5.1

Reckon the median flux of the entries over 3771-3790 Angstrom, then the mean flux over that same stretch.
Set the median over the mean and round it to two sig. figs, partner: 0.99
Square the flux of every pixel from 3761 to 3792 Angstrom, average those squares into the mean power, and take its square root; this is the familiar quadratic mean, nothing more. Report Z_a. 4.10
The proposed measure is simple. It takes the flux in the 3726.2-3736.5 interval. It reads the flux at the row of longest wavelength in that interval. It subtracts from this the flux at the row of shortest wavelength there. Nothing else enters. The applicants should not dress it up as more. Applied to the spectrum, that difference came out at -2.2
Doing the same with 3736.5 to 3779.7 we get 2.5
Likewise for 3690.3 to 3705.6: -1.4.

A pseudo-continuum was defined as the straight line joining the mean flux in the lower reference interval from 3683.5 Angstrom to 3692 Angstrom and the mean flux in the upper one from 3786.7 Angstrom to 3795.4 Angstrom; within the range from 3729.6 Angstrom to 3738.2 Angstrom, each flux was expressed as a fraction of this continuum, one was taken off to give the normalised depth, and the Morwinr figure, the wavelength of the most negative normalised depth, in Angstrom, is 3735.60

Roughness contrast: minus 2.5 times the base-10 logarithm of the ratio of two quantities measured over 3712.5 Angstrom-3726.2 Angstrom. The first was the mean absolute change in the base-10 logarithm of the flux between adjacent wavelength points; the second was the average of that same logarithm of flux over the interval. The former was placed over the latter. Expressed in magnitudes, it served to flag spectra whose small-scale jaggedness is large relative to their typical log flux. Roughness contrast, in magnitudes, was 1.7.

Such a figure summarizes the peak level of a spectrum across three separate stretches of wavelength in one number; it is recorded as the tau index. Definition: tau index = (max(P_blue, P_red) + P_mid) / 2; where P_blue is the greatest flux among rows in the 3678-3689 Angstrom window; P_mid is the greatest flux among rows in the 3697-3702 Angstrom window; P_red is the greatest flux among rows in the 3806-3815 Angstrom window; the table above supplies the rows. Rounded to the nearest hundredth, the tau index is 4.64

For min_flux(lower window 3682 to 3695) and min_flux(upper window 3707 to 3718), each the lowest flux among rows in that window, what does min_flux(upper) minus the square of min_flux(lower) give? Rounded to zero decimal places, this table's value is -8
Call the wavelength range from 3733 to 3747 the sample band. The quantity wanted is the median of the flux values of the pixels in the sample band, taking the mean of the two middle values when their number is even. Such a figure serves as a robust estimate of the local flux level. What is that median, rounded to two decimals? 2.33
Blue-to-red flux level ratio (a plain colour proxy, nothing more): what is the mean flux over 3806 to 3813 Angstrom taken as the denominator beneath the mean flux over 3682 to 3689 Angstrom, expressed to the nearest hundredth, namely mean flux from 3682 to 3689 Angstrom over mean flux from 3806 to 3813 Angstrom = 0.89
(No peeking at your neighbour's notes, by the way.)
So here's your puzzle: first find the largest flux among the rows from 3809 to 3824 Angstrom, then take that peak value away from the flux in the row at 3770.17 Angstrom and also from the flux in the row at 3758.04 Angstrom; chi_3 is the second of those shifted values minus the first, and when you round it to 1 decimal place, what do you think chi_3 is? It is -1.1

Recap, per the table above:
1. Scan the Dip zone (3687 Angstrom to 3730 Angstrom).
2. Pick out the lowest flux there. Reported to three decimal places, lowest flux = 1.865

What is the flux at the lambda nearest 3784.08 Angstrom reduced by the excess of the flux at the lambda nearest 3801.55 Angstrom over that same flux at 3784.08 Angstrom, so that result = 5.1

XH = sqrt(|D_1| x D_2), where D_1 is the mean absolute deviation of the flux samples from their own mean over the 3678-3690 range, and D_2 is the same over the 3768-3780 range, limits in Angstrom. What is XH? 0.28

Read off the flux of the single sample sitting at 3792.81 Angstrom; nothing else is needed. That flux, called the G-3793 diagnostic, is 3.819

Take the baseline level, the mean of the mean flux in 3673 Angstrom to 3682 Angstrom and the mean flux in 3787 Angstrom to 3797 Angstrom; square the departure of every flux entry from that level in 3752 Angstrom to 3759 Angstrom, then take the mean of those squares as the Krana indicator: 0.6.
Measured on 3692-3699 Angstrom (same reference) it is 0.2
